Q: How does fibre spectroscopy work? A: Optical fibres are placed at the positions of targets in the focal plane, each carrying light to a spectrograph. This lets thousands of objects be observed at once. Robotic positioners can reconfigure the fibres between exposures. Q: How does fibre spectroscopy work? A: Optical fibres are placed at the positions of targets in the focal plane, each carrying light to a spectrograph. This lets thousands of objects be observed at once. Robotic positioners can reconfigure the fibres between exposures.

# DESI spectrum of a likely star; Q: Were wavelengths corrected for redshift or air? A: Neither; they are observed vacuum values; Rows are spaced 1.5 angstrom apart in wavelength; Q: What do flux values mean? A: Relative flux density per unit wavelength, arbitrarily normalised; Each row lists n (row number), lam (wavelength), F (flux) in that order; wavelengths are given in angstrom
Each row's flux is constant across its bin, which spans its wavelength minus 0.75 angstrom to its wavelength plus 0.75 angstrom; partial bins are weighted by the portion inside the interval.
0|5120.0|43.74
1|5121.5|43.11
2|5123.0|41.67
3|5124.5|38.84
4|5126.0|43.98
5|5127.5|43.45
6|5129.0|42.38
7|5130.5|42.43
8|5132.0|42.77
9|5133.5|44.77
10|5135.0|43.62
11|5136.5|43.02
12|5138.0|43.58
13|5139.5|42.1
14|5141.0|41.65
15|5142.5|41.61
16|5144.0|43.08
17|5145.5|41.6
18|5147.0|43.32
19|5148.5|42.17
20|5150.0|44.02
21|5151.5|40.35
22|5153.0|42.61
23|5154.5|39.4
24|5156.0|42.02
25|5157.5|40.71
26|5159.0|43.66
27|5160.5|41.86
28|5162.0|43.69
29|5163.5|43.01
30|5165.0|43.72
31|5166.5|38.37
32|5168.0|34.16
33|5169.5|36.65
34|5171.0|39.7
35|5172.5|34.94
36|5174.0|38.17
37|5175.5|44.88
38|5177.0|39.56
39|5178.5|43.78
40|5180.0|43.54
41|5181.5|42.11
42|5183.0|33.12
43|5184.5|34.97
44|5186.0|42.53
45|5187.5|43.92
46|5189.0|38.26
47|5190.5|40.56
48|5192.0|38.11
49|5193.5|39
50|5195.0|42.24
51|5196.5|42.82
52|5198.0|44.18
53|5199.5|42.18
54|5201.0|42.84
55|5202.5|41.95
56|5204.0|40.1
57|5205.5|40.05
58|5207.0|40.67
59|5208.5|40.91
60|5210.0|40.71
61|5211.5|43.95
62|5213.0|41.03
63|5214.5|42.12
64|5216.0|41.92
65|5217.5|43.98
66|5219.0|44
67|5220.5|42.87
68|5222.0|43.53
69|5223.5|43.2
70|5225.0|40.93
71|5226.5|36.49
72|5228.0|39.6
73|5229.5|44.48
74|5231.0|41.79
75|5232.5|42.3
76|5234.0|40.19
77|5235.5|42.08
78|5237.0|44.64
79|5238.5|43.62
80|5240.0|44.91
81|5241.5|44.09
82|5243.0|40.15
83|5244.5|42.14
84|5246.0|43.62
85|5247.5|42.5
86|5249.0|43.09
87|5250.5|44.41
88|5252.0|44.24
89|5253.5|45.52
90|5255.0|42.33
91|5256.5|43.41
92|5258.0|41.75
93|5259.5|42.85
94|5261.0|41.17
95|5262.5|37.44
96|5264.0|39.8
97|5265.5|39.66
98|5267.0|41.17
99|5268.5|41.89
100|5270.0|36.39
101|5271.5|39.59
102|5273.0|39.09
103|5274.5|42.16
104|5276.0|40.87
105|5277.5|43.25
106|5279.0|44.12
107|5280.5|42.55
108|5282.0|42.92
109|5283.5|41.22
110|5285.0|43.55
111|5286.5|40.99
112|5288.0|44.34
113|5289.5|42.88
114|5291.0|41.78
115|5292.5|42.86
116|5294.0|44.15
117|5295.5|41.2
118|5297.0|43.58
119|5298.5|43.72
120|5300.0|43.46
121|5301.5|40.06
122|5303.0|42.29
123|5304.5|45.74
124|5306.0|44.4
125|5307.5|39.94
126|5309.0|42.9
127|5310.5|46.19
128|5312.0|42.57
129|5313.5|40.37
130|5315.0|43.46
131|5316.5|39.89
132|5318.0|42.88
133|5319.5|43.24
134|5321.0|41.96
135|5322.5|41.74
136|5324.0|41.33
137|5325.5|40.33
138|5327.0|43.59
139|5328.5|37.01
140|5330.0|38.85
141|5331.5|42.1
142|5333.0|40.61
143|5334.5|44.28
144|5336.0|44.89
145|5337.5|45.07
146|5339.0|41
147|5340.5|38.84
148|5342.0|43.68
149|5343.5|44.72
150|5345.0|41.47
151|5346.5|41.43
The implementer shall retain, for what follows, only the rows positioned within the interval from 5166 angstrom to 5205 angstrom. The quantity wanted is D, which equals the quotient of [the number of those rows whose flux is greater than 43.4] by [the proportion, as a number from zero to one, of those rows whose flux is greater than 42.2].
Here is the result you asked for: 14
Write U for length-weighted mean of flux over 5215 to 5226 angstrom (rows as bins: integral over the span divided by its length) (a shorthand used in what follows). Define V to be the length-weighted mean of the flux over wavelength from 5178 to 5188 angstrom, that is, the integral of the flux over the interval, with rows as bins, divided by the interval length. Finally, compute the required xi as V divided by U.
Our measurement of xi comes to 0.95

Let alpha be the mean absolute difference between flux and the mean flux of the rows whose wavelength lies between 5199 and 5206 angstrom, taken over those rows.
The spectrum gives 1.1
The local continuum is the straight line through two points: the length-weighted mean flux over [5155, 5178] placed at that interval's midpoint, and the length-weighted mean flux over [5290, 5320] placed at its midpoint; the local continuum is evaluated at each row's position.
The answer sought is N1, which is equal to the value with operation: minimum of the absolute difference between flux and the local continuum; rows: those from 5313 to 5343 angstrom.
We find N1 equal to 0.07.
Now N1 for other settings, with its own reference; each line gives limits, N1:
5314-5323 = 0.07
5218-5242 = 0.32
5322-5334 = 0.48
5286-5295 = 0.34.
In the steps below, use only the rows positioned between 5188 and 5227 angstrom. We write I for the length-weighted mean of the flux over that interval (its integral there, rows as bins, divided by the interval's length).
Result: 41.5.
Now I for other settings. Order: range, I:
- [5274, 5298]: 42.7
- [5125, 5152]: 42.8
